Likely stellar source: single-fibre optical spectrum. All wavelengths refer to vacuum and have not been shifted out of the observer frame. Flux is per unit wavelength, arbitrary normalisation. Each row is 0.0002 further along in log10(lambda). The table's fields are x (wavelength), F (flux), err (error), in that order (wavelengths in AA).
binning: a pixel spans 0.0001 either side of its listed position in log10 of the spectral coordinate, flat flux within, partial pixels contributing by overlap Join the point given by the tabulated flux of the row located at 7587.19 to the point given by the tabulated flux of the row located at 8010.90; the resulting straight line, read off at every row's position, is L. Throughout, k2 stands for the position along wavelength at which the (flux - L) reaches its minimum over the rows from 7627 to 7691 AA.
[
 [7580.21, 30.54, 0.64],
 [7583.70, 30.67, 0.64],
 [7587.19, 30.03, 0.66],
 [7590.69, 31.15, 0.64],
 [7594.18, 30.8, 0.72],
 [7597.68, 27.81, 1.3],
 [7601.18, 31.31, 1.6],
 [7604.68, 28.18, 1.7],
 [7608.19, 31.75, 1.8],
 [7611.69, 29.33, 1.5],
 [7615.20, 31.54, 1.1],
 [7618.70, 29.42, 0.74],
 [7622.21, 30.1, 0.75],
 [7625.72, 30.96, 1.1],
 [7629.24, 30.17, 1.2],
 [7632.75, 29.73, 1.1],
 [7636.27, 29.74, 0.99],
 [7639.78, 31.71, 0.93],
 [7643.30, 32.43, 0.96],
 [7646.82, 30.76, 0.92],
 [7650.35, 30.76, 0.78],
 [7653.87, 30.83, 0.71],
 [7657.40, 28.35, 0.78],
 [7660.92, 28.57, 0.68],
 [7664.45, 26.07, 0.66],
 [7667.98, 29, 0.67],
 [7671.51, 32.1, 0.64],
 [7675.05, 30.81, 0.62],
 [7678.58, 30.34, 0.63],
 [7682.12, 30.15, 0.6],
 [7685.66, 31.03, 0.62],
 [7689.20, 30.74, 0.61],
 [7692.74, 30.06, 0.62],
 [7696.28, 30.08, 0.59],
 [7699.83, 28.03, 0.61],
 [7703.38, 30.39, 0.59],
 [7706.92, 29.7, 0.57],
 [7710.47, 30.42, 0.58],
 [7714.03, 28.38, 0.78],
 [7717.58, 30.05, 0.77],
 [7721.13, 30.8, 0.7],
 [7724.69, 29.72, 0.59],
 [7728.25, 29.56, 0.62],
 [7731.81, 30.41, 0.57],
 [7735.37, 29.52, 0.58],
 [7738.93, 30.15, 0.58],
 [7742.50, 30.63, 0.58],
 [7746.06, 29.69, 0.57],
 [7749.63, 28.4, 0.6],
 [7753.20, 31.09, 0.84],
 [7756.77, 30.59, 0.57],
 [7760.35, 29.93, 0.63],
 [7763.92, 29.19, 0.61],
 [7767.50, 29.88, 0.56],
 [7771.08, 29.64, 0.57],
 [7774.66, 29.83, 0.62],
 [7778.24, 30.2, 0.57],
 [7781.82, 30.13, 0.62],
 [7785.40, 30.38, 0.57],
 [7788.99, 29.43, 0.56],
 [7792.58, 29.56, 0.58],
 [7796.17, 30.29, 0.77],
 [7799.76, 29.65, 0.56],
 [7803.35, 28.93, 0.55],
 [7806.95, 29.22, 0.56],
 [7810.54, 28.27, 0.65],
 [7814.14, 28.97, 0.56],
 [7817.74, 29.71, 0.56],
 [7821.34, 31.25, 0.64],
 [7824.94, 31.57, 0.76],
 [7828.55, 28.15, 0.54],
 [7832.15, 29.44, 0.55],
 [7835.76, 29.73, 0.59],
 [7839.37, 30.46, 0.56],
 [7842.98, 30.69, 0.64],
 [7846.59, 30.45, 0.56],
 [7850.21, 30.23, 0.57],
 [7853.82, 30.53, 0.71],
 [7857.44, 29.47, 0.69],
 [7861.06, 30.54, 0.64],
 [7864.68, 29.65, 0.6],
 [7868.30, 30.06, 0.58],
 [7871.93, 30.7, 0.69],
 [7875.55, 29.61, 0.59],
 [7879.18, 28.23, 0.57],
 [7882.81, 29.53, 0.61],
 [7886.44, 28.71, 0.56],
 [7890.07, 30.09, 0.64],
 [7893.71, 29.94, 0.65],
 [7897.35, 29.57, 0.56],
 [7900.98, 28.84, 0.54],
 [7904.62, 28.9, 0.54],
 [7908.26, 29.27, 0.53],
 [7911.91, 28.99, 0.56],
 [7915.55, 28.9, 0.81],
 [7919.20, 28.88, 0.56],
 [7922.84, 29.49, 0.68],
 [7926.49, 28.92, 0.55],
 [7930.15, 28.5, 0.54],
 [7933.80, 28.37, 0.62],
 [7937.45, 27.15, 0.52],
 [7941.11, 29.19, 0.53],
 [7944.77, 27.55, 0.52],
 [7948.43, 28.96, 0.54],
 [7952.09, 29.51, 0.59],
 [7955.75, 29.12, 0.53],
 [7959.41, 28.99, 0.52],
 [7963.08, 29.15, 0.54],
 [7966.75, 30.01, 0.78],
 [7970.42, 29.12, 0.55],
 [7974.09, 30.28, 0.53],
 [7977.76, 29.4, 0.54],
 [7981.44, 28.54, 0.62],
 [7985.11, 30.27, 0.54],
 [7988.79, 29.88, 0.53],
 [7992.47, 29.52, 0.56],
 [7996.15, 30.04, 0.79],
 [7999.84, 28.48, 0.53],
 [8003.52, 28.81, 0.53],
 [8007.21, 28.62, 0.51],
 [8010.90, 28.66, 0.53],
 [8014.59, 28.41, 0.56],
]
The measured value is 7664.45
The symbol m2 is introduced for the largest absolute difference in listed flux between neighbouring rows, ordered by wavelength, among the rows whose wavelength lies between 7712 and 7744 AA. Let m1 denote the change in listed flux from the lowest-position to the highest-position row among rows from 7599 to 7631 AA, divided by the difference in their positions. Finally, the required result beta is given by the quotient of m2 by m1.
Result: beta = -41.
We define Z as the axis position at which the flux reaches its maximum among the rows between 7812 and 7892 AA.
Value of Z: 7824.94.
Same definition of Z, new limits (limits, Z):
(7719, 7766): 7753.20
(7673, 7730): 7685.66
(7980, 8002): 7985.11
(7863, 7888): 7871.93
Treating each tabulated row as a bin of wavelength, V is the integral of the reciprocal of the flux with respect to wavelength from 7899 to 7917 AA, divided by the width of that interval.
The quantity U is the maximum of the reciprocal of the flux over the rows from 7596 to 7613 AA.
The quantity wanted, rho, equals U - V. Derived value 0.0014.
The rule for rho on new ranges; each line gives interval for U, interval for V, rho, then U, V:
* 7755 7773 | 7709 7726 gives 0.0008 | 0.0343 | 0.0335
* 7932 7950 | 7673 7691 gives 0.0042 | 0.0368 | 0.0326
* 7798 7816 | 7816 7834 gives 0.0020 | 0.0354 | 0.0334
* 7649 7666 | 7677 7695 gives 0.0055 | 0.0384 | 0.0328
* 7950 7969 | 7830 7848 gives 0.0013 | 0.0345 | 0.0332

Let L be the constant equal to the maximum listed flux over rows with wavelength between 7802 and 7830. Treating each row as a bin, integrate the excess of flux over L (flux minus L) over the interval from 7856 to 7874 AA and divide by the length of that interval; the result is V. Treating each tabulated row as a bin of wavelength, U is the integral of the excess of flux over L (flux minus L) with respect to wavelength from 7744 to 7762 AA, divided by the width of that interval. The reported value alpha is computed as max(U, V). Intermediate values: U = -1.6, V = -1.5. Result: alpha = -1.48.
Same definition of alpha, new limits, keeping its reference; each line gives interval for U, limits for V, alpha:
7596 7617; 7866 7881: -1.58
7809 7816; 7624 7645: -0.78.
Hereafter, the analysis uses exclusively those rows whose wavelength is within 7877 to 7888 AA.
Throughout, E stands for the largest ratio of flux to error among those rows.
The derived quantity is 51.3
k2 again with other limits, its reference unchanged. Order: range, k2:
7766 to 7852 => 7828.55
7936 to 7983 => 7937.45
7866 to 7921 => 7879.18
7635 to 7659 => 7657.40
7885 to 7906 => 7886.44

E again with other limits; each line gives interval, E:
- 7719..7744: 53.4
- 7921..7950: 55.1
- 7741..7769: 53.7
